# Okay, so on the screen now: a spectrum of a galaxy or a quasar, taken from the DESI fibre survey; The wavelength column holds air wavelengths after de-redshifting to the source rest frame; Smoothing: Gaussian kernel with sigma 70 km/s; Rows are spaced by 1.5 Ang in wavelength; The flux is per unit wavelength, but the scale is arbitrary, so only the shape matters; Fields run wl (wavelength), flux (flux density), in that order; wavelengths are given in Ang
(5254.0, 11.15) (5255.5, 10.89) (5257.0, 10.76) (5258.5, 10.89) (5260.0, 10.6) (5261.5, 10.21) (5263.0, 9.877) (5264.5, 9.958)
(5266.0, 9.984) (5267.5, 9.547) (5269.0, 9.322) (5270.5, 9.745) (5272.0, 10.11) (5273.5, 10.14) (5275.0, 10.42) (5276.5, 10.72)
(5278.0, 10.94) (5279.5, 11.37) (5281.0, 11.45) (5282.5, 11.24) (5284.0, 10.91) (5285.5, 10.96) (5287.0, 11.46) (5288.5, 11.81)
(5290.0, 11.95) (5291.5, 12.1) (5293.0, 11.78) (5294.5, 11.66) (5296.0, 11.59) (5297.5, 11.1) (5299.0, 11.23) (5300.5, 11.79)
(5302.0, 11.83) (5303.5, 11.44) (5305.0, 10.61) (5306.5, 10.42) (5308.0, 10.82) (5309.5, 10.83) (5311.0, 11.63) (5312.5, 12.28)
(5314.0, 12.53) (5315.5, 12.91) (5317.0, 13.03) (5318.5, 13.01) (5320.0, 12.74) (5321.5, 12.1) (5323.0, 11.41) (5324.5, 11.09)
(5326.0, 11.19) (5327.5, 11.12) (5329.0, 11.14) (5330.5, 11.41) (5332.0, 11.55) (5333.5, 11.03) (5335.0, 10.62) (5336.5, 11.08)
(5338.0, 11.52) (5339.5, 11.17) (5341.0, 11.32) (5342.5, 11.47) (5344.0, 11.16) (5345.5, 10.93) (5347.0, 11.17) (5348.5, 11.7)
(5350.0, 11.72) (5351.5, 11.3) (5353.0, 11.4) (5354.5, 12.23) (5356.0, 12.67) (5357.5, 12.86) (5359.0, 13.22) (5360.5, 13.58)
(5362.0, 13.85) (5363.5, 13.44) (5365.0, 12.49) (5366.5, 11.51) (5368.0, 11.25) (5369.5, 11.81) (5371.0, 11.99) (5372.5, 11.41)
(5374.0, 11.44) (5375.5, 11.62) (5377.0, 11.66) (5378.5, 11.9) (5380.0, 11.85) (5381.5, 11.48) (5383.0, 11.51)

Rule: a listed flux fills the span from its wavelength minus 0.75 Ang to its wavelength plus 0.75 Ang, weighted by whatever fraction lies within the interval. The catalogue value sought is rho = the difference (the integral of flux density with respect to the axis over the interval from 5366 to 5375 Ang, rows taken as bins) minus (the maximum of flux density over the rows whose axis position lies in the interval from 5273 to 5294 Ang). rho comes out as 92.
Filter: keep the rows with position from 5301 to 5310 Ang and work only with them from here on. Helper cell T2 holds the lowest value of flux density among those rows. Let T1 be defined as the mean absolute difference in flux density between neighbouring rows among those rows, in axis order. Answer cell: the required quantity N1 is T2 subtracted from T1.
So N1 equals -10.1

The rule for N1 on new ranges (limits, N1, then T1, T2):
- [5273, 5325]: -9.8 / 0.316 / 10.14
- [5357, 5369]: -10.7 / 0.513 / 11.25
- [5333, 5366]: -10.3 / 0.363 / 10.62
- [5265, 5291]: -9.0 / 0.273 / 9.322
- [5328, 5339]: -10.2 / 0.373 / 10.62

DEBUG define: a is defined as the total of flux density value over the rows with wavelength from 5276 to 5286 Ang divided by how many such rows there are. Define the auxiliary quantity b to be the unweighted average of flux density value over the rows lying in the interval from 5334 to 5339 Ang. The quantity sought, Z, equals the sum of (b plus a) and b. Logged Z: 33.2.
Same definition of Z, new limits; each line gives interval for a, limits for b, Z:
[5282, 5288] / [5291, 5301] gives 34.4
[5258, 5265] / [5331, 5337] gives 32.4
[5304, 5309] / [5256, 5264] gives 31.6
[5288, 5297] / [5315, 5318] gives 37.8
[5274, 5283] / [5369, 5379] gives 34.4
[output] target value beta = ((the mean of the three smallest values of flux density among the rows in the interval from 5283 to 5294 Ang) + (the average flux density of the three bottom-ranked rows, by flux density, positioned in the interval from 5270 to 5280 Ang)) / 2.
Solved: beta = 10.6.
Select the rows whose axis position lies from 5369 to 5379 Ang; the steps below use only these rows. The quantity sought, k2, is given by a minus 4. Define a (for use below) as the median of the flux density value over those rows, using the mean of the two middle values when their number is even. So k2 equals 7.66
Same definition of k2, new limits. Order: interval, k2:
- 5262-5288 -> 6.42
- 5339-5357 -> 7.36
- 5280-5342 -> 7.44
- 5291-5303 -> 7.72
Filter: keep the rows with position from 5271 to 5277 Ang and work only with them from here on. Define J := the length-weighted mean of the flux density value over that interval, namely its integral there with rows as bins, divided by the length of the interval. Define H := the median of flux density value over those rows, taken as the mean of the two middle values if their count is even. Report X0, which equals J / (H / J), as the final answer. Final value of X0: 10.3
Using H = 10.3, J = 10.3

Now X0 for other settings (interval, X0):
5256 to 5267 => 10.4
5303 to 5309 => 10.9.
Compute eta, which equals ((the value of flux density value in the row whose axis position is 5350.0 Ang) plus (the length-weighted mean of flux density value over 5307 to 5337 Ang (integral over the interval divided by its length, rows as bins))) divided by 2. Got 11.7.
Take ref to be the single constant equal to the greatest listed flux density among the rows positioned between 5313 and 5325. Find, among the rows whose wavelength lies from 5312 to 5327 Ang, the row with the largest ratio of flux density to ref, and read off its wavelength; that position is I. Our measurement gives 5317.0 Ang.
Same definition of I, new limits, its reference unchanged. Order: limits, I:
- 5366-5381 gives 5371.0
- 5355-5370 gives 5362.0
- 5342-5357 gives 5356.0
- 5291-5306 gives 5291.5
